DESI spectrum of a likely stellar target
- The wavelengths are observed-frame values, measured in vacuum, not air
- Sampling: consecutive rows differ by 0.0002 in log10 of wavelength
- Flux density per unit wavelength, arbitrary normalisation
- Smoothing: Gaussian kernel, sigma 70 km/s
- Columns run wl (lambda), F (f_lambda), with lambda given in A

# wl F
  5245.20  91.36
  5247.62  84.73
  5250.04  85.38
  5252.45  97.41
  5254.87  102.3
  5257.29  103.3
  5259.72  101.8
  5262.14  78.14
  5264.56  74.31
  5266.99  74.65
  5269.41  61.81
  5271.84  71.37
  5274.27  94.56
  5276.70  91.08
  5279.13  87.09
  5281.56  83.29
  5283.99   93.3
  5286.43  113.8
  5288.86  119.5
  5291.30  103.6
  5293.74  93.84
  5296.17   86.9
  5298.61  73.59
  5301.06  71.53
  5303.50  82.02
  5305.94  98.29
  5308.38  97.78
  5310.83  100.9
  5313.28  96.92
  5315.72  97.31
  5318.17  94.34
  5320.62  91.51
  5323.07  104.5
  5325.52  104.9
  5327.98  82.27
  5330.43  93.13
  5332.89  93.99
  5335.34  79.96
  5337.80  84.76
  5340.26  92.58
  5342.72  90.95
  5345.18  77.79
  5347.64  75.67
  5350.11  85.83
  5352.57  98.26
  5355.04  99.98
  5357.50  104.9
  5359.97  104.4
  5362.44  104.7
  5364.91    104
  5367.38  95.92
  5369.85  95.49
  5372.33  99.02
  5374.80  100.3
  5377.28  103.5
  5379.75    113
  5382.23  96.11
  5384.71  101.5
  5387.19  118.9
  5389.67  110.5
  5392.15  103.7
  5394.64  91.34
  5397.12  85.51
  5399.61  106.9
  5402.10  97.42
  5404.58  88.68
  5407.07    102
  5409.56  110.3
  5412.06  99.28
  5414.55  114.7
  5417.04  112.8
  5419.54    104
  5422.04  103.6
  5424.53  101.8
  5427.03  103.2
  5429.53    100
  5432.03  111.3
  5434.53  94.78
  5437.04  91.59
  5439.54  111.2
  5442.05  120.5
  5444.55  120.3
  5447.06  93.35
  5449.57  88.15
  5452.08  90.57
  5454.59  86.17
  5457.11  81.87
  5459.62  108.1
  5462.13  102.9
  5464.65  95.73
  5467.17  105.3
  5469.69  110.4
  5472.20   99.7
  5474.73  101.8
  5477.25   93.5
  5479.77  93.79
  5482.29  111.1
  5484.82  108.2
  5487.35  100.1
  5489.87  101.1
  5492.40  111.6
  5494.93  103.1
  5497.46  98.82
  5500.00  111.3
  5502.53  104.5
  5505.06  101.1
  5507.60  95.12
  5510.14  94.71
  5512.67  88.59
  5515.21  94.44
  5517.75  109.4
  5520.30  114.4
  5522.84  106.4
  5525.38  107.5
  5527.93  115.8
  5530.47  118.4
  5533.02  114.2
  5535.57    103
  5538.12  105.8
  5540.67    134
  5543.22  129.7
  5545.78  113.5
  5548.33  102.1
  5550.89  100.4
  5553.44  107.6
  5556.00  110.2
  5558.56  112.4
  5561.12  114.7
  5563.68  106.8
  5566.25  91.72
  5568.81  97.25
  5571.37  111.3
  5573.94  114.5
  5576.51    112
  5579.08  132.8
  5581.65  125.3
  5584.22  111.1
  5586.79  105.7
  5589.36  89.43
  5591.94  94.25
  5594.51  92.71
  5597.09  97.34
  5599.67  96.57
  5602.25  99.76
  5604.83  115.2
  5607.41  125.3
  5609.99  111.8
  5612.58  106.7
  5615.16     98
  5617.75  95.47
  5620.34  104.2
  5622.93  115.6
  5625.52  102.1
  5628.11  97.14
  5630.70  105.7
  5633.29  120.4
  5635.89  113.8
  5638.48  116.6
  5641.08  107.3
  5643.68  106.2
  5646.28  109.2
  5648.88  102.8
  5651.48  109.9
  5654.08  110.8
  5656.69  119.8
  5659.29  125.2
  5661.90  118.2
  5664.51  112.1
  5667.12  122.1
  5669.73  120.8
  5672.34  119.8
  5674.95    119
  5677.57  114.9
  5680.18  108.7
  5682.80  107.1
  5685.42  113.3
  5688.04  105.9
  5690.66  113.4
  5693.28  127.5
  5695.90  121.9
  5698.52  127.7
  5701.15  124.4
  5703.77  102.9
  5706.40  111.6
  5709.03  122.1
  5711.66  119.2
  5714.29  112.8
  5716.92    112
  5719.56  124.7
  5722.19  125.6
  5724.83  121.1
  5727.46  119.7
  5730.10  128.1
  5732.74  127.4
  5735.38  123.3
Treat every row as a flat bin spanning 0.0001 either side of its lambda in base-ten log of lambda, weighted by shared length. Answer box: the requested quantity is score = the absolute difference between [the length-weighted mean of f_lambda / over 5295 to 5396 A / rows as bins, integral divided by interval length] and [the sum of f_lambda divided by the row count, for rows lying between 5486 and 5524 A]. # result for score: 7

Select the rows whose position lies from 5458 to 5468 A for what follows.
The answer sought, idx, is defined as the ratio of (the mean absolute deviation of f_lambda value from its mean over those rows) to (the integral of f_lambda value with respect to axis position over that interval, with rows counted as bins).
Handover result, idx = 0.0036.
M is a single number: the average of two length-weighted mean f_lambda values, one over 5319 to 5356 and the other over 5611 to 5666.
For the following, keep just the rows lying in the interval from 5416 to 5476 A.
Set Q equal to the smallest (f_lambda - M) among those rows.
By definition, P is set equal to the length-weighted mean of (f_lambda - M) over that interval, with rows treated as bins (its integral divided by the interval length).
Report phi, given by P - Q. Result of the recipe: 20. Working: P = 2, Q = -18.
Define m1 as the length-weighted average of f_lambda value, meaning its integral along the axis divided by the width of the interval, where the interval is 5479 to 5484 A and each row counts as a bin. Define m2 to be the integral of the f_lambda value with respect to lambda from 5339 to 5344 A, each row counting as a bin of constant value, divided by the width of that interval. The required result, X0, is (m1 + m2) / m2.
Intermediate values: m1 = 104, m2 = 92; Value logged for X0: 2.13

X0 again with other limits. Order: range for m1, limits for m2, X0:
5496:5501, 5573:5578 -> 1.92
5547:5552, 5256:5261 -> 1.99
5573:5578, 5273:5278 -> 2.23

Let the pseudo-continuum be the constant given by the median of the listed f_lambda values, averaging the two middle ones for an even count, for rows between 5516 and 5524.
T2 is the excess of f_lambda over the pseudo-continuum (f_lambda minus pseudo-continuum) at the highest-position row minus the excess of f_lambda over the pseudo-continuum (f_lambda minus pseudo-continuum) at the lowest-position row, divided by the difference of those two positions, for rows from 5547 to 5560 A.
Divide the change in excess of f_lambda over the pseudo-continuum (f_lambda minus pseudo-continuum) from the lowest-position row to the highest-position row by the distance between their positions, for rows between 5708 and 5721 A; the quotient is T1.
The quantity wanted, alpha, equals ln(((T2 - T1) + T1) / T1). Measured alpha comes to 1.4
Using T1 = 0.2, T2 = 1.0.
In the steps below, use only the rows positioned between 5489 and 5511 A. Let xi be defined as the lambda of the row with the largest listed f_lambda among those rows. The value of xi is 5492.40 A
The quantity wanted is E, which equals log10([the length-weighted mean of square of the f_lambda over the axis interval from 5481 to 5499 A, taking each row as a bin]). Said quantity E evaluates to 4.04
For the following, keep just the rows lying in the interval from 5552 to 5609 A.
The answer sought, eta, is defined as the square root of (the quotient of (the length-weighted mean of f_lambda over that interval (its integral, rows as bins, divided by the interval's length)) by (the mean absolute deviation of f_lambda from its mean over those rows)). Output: 3.4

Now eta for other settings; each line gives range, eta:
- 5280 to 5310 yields 2.9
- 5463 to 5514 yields 4.3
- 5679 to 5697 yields 4.3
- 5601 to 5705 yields 3.9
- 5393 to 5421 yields 3.6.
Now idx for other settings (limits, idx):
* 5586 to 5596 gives 0.0054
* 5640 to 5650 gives 0.0018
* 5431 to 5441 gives 0.0088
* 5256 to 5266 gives 0.0148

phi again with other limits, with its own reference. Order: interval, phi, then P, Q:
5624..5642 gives 12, 9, -3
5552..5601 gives 17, 7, -10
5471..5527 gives 14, 2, -11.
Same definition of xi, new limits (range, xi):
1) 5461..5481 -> 5469.69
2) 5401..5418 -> 5414.55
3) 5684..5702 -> 5698.52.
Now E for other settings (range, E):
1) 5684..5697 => 4.13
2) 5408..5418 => 4.08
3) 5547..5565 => 4.07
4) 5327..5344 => 3.89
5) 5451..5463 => 3.95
